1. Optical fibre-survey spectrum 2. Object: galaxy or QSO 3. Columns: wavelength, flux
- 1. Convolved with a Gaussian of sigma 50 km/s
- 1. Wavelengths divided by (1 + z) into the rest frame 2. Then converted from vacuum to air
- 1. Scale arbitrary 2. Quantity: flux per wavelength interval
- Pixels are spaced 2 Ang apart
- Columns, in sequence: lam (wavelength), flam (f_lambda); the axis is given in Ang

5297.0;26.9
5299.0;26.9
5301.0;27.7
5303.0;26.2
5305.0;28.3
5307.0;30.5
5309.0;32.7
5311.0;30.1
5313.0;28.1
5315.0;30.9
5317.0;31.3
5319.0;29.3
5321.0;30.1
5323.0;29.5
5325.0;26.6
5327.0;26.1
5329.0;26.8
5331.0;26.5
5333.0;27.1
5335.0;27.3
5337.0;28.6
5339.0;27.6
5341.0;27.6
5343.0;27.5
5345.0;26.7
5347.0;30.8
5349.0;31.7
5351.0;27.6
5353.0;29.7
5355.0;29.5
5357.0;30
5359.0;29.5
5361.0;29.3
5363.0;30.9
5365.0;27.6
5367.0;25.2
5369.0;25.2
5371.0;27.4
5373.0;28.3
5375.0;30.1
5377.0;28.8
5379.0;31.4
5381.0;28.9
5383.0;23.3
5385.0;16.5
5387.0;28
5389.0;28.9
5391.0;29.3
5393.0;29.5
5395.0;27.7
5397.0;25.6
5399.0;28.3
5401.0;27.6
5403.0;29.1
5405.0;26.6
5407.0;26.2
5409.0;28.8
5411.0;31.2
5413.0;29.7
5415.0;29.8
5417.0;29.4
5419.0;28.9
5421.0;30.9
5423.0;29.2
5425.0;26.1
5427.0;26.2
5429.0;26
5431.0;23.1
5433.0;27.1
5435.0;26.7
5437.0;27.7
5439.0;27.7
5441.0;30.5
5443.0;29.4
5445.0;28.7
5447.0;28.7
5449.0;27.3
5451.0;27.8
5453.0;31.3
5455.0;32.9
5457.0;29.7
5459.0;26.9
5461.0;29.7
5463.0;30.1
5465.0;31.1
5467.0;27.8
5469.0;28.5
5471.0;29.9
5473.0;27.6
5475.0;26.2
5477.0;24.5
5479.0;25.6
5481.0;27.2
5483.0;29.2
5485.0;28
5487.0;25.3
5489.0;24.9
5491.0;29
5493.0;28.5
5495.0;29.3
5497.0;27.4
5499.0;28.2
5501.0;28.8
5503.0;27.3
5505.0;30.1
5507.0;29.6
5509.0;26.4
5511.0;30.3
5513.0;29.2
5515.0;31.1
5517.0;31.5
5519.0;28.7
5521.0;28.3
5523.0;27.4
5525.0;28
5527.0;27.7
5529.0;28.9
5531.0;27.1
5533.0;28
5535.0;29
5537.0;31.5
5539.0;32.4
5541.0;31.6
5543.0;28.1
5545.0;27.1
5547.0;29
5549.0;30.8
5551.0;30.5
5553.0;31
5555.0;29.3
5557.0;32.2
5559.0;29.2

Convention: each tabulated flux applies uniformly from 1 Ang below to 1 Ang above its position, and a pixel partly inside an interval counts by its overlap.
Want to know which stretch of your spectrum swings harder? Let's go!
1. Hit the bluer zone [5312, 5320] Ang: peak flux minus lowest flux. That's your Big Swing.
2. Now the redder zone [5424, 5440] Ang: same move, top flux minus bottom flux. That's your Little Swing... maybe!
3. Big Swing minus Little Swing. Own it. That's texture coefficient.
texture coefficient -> -1.4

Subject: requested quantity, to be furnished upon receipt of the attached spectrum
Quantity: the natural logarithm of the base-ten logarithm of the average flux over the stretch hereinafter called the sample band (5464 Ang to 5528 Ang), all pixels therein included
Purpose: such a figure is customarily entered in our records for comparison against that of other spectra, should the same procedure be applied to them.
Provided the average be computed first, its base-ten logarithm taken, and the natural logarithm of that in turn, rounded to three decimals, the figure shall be 0.372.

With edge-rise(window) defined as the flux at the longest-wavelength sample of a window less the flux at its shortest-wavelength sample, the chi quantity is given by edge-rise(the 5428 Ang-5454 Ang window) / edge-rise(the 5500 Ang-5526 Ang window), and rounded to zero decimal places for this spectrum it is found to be -7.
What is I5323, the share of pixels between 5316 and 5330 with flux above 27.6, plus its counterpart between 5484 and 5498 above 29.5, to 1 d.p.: 0.6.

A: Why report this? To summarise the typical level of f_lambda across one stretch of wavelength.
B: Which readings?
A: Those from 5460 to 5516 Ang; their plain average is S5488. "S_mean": 28.2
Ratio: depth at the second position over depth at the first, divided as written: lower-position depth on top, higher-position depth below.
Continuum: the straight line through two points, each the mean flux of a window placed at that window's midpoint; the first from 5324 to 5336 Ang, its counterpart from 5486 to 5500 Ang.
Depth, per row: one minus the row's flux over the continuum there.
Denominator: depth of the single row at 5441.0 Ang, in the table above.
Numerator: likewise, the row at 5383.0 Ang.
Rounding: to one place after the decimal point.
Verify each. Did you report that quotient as -1.2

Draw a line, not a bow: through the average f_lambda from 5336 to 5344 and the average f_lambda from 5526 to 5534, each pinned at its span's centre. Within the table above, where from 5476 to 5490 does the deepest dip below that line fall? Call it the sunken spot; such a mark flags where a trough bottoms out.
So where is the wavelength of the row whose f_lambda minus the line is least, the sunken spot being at 5477.0 Ang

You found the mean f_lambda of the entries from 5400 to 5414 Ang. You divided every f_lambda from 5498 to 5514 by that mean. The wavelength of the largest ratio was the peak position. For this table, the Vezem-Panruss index 5511.0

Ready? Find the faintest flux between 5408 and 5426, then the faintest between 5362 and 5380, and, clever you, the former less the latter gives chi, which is 0.9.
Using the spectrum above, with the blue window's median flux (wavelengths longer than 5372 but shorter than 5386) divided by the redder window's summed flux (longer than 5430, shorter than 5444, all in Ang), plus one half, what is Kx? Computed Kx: 0.650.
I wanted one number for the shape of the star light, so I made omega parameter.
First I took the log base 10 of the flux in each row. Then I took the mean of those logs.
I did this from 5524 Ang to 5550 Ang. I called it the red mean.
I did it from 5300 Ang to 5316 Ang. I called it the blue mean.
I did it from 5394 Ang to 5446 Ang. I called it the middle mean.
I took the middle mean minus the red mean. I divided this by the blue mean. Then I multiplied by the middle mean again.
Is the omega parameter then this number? -0.018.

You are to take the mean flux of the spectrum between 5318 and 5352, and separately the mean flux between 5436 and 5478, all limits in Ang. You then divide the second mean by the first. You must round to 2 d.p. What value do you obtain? 1.02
